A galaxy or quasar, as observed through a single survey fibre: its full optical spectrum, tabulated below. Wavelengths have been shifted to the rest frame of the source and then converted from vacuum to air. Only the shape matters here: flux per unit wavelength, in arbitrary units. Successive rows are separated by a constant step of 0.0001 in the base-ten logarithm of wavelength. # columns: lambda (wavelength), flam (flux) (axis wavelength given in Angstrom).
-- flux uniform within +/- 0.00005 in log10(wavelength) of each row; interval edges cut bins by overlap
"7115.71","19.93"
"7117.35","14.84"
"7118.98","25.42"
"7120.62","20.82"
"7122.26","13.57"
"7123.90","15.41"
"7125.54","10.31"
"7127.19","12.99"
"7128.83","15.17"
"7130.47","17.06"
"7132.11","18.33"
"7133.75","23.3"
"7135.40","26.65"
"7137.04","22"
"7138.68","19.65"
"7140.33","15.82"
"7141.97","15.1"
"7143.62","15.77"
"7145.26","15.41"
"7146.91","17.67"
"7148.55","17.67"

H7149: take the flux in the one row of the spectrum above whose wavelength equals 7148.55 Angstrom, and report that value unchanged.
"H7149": 17.67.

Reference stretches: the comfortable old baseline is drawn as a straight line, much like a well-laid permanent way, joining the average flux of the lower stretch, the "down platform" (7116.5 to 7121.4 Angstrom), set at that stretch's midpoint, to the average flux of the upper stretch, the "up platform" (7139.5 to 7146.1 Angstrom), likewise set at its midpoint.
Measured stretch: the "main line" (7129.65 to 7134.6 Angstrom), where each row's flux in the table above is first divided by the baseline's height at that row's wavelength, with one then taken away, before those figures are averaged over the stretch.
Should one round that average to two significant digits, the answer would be 0.11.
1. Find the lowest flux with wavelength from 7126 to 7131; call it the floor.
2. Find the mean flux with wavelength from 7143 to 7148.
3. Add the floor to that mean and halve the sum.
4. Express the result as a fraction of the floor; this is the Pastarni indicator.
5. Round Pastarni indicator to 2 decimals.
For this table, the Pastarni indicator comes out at 1.13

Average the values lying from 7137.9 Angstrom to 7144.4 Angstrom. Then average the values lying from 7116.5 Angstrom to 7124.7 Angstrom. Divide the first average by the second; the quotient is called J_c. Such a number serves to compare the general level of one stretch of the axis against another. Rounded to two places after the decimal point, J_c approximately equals 0.92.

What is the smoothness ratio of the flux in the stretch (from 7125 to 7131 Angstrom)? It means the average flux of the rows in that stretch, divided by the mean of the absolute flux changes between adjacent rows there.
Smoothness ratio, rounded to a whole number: 6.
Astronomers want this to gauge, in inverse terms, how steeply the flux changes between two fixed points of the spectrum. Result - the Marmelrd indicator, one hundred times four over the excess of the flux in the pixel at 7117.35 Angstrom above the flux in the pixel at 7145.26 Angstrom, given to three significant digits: -702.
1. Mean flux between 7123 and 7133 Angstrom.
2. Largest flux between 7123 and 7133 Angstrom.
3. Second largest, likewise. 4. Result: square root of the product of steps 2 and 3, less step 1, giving 2.8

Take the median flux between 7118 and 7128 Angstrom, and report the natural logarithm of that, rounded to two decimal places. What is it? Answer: 2.67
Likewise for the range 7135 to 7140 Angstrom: 3.09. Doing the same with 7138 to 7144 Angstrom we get 2.76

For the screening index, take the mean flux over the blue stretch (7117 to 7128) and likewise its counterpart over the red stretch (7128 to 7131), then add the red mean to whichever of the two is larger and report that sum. 32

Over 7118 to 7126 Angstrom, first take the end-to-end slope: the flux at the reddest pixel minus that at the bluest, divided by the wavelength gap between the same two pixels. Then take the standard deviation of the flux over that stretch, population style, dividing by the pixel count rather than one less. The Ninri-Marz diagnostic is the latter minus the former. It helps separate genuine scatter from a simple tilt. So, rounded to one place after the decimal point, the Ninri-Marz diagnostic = 7.7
